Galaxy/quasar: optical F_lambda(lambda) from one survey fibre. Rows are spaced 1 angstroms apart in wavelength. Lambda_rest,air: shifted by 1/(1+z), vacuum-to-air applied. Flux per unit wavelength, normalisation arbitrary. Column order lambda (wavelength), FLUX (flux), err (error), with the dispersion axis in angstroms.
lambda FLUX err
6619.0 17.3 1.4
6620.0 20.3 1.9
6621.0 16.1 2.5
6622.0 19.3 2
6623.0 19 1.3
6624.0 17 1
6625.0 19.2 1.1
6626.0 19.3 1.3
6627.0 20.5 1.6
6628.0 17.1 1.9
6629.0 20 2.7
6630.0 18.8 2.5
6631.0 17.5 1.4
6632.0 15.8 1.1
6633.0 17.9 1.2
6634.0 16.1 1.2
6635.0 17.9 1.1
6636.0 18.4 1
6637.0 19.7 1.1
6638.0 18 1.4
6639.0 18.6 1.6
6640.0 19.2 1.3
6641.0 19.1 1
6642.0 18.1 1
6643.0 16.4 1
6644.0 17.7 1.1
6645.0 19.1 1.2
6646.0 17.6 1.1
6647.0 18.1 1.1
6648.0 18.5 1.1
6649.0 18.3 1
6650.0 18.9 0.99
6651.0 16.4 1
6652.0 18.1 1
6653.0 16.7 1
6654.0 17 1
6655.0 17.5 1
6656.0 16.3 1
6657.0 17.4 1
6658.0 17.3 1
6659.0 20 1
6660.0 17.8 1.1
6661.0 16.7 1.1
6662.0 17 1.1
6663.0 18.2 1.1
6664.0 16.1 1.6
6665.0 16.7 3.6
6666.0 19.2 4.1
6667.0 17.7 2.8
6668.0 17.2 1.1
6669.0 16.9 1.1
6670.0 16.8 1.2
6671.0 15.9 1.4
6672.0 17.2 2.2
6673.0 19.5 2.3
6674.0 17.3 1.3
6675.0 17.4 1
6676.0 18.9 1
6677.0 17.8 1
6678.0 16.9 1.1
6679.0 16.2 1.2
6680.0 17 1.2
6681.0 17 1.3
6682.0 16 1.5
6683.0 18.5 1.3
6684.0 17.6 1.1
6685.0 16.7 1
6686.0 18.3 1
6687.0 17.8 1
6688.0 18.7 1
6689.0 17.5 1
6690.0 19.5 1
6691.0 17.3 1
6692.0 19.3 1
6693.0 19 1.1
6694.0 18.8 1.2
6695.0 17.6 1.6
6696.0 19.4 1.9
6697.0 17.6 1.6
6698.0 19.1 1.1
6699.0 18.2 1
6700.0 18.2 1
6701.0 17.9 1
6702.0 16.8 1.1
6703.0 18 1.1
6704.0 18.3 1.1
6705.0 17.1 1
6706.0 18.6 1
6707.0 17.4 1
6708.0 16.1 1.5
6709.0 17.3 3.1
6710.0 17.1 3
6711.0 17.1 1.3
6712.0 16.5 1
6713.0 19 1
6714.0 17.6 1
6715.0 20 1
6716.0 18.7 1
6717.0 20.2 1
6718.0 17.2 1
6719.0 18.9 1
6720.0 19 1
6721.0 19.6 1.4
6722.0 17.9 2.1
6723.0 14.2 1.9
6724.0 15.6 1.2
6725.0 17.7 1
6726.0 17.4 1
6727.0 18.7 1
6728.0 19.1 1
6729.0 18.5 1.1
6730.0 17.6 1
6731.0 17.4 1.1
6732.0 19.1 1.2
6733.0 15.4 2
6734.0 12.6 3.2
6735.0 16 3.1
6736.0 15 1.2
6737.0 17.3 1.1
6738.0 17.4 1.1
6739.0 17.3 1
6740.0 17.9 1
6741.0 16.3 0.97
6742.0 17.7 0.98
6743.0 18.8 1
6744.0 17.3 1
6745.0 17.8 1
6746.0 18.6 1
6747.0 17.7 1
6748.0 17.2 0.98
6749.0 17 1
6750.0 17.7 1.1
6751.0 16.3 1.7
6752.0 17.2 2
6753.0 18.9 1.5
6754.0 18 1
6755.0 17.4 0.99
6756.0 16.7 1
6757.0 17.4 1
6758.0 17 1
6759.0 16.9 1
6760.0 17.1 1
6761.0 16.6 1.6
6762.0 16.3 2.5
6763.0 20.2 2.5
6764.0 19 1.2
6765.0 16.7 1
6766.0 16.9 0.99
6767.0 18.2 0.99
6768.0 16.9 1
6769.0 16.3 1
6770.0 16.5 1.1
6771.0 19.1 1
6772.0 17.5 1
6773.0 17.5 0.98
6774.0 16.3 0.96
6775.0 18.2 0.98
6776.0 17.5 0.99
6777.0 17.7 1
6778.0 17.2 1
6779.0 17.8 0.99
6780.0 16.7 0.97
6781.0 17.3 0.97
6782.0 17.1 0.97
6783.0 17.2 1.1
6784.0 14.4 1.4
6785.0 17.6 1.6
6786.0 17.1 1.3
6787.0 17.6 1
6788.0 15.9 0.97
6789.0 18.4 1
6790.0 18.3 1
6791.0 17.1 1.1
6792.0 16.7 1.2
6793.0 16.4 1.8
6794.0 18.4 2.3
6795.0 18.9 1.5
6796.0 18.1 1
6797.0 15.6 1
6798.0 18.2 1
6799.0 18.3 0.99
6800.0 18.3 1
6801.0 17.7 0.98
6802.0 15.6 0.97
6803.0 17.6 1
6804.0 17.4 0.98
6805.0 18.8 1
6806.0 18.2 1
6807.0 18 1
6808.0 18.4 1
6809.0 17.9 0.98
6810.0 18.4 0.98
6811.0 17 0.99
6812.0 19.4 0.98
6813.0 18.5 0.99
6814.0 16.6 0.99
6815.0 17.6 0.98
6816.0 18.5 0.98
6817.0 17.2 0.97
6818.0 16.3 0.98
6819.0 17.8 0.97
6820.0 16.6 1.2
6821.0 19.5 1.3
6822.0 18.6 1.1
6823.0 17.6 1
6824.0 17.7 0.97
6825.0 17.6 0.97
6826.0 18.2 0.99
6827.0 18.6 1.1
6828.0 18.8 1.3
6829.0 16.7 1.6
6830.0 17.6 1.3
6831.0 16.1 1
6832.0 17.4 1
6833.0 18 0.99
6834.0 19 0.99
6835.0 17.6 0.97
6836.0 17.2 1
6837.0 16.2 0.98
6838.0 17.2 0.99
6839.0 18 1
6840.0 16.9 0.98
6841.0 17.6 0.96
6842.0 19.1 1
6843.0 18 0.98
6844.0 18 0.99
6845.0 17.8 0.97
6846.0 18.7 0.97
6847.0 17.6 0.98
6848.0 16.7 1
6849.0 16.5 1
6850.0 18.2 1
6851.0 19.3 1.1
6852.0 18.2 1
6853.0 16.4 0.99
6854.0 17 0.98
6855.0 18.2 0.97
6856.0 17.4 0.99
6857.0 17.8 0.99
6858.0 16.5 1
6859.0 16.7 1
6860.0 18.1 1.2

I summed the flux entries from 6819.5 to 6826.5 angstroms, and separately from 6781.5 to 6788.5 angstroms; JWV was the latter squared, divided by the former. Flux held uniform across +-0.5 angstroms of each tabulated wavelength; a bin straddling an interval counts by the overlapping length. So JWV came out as 109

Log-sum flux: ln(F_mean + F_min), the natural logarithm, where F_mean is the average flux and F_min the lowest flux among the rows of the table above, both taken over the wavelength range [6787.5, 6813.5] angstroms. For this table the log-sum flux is 3.51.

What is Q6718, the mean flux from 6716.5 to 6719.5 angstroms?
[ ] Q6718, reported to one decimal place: 18.8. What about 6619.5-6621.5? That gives 18.2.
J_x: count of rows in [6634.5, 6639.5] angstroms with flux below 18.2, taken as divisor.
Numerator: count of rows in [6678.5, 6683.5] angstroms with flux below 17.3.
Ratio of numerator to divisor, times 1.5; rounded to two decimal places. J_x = 3.00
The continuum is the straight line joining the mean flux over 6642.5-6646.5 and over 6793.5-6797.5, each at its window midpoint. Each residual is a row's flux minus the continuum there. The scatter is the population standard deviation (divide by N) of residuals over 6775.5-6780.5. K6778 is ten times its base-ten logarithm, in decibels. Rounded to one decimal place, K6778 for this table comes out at -4.0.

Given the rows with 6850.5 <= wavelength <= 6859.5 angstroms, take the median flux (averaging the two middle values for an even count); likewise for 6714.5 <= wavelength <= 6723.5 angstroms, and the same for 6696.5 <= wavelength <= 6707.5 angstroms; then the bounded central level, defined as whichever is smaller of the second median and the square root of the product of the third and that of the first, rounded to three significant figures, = 17.7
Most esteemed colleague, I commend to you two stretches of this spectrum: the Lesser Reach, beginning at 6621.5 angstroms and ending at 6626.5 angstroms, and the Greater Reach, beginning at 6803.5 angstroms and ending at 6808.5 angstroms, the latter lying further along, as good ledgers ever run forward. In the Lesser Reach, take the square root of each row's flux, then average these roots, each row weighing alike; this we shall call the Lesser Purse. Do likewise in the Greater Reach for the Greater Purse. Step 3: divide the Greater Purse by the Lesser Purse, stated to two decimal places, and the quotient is 0.98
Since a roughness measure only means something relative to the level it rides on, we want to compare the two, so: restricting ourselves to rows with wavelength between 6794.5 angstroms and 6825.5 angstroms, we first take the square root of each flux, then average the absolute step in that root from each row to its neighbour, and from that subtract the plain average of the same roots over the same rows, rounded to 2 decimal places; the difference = -4.09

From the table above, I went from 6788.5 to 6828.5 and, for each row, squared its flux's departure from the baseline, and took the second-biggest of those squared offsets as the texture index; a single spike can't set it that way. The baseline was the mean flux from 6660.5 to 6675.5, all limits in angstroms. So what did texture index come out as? 4.3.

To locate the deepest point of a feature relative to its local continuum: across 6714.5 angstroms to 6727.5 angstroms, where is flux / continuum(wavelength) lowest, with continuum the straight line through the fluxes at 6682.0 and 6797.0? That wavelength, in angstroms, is 6723.0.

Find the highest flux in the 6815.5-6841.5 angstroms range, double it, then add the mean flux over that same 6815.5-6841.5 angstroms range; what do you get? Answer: 56.6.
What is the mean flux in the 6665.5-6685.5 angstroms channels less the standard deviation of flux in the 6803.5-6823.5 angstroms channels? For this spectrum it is 16.5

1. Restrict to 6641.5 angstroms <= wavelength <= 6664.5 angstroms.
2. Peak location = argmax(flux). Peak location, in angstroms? 6659.0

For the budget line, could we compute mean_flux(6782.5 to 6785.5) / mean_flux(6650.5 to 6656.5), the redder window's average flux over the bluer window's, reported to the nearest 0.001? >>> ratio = 0.965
